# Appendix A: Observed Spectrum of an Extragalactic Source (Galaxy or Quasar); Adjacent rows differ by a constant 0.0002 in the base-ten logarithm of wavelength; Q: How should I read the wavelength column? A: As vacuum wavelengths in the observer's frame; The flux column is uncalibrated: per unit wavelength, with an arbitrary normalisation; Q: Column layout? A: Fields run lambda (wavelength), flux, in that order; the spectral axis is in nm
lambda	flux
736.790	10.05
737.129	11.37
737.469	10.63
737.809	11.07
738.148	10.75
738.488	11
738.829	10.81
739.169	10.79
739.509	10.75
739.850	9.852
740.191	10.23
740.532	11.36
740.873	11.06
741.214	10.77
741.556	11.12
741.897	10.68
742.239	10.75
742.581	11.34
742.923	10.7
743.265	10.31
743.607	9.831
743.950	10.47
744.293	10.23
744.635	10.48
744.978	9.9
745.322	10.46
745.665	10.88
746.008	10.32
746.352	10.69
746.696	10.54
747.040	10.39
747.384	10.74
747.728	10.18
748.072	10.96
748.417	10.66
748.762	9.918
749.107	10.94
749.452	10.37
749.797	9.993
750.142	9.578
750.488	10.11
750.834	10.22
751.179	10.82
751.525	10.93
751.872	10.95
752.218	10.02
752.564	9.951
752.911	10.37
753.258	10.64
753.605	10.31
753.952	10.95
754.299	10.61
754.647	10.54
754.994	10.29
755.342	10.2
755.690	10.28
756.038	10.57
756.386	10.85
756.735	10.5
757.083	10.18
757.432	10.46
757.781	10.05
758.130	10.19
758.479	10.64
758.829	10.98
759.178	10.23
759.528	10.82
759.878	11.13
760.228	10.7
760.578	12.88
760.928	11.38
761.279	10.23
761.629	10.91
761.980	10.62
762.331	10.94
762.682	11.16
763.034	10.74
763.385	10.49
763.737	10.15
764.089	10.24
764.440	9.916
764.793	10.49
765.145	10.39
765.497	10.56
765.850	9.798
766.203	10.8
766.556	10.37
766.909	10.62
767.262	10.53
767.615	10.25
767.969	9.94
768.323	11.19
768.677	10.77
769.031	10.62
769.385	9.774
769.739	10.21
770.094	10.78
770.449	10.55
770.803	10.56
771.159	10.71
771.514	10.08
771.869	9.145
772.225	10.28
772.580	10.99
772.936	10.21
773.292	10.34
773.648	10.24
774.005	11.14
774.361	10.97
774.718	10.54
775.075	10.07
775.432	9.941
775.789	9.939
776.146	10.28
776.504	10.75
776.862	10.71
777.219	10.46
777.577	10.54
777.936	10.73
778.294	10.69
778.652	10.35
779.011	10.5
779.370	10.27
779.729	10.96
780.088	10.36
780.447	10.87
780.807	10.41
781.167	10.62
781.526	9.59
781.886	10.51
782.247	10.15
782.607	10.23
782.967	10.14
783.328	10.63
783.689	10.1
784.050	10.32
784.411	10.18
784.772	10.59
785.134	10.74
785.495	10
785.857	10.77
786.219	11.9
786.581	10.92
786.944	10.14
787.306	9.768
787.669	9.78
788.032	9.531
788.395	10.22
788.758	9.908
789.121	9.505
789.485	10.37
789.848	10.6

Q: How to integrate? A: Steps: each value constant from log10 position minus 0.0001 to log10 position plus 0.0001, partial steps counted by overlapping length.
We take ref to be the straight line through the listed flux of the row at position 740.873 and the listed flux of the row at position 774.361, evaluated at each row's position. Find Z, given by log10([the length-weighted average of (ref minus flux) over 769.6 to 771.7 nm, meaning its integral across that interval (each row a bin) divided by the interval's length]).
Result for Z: -0.30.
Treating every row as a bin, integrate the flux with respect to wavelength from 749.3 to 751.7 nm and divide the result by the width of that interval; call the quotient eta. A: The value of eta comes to 10.3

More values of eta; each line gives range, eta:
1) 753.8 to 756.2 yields 10.5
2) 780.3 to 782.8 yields 10.3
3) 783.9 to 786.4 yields 10.6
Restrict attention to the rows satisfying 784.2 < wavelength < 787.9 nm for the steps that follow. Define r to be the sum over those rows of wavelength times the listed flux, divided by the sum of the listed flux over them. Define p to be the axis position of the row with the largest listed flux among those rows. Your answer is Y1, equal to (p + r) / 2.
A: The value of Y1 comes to 786.12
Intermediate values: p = 786.219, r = 786.02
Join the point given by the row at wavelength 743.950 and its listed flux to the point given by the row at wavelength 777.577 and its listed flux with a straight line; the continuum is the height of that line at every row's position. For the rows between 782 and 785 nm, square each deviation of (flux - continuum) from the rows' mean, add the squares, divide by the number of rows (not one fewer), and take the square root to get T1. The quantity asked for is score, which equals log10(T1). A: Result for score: -0.714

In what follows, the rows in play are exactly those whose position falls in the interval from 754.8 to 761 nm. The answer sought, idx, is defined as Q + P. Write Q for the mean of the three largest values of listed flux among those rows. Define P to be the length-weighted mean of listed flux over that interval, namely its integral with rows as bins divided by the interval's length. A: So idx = 22.5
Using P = 10.67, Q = 11.8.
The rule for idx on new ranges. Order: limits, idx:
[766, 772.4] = 21.3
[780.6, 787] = 21.6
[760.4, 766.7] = 22.5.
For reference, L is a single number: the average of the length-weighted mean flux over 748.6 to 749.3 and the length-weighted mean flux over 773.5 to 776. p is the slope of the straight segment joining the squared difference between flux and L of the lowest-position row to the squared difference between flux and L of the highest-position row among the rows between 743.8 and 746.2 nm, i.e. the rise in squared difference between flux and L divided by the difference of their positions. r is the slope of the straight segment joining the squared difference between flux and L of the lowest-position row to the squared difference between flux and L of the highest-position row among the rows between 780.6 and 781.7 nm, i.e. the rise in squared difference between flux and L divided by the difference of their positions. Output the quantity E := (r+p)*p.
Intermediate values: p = 0.00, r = 0.96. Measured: 0.004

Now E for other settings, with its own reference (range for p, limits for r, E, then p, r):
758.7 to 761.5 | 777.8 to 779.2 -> 0.022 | -0.11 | -0.08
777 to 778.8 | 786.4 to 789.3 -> 0.001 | 0.00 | 0.23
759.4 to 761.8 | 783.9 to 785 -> 0.002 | 0.04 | 0.03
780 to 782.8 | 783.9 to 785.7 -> 0.002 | 0.01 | 0.12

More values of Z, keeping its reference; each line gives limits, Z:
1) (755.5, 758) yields -0.21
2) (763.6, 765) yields -0.10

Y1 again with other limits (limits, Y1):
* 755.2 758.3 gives 756.56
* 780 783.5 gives 781.07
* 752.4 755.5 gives 753.95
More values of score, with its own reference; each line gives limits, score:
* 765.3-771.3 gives -0.436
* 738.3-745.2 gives -0.350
